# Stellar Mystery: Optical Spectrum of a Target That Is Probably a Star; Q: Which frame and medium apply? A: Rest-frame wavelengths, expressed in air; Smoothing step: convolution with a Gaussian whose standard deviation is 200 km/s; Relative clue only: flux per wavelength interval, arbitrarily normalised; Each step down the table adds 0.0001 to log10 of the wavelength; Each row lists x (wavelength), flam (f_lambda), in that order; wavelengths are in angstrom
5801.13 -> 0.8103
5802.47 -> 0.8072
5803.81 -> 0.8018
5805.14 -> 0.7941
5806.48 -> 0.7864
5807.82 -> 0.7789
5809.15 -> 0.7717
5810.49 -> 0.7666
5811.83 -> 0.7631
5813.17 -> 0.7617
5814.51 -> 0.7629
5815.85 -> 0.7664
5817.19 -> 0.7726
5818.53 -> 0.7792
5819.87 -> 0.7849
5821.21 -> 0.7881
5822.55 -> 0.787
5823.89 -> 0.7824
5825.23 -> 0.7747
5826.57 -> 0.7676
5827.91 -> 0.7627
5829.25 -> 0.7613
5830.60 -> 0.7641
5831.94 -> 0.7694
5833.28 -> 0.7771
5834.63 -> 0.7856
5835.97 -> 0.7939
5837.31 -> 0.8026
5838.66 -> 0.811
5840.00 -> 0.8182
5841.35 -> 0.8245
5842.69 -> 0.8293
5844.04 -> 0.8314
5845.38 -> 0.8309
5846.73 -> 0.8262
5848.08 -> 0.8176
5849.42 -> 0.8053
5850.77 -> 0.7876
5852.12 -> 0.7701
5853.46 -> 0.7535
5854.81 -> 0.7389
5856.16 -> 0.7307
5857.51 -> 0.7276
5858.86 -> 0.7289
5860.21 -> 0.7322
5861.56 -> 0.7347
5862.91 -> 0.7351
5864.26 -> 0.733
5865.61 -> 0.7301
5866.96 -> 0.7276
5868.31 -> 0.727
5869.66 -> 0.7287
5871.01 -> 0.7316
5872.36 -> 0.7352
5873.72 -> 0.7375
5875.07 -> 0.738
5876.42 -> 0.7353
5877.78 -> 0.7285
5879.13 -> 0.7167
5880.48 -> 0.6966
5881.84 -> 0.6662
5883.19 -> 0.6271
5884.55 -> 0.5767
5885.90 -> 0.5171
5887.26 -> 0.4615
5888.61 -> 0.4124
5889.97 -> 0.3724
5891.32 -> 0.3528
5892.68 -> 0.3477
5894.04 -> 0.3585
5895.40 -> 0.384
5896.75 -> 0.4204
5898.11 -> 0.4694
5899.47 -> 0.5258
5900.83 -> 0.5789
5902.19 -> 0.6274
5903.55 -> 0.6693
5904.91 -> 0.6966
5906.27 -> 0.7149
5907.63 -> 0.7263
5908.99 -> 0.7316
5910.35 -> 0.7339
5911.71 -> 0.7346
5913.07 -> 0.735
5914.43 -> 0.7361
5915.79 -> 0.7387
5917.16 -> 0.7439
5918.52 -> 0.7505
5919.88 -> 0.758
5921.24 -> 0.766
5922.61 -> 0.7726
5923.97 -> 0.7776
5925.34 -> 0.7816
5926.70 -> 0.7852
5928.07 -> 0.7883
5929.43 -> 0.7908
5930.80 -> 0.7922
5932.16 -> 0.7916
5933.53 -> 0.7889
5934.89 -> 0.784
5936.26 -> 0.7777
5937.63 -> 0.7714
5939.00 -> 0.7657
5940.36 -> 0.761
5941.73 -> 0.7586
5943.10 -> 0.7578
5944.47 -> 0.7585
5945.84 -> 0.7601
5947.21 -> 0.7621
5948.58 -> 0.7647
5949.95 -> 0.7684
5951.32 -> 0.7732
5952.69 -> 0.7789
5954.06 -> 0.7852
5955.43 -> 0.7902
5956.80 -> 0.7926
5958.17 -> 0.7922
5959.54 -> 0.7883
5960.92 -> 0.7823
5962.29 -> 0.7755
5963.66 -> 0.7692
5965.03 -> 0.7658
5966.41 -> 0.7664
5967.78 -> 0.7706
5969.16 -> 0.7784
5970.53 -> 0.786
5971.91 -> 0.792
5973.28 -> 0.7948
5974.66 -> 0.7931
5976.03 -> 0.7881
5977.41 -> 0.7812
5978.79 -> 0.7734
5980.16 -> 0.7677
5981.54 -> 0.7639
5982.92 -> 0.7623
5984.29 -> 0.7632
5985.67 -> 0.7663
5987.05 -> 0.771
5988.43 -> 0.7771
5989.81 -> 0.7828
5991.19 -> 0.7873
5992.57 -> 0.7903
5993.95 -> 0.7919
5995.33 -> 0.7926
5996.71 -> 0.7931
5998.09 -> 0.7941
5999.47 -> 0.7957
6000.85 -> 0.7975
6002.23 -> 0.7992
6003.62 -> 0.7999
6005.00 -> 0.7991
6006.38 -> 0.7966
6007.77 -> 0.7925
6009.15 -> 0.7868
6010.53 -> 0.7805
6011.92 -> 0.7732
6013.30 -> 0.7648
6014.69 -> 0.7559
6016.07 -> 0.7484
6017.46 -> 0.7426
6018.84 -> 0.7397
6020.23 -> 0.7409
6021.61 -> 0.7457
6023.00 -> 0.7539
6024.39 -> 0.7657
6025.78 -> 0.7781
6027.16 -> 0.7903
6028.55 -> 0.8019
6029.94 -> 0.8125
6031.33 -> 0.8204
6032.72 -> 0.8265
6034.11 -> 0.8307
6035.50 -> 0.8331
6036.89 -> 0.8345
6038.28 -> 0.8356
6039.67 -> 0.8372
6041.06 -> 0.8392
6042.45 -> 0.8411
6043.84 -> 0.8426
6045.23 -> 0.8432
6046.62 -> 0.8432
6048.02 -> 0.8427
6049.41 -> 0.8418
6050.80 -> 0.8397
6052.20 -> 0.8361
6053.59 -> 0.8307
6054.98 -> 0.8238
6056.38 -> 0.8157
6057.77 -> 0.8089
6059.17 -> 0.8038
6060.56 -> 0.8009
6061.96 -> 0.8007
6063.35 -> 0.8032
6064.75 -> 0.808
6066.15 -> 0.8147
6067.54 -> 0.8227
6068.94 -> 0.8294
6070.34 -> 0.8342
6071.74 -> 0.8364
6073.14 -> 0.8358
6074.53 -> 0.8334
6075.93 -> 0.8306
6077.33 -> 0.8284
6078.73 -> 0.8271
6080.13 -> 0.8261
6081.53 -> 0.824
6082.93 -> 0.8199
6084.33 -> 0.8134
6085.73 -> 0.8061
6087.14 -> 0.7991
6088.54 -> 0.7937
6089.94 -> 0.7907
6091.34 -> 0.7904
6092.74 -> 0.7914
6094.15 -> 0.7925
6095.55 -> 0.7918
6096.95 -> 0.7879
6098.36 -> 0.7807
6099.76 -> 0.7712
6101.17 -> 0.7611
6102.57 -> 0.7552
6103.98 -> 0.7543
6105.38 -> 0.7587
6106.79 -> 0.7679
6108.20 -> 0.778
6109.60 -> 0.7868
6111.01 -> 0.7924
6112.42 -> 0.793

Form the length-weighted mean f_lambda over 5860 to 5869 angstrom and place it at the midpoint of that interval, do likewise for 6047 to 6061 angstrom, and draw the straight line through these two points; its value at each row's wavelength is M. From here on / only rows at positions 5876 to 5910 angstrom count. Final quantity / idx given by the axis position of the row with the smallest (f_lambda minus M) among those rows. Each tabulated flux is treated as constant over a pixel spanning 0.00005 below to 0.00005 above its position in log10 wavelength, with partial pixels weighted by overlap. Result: 5892.68 angstrom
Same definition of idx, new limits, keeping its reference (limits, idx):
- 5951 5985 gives 5982.92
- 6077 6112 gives 6103.98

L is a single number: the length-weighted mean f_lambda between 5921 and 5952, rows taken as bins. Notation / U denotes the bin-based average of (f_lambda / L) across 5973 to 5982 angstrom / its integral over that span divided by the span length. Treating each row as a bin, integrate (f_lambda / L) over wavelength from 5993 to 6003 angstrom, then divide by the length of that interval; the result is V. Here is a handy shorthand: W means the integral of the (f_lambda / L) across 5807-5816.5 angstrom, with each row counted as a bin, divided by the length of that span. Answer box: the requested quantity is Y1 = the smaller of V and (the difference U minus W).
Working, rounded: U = 1.01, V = 1.03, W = 0.99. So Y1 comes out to 0.02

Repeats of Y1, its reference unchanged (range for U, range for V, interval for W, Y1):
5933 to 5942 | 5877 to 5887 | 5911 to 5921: 0.04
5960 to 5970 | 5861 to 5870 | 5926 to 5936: -0.02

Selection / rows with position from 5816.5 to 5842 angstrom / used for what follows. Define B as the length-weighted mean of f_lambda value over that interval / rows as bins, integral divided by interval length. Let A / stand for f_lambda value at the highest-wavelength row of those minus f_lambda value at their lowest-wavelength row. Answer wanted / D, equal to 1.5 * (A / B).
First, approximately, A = 0.05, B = 0.78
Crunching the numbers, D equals 0.10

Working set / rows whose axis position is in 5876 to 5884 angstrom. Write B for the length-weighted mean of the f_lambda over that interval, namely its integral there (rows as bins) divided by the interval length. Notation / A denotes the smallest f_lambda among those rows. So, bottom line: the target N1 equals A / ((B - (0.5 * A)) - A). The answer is -2.52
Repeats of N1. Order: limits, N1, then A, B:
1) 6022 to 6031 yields -2.17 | 0.7539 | 0.78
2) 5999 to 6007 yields -2.01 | 0.7957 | 0.80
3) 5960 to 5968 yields -2.03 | 0.7658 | 0.77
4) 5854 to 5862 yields -2.02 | 0.7276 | 0.73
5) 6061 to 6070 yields -2.06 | 0.8007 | 0.81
